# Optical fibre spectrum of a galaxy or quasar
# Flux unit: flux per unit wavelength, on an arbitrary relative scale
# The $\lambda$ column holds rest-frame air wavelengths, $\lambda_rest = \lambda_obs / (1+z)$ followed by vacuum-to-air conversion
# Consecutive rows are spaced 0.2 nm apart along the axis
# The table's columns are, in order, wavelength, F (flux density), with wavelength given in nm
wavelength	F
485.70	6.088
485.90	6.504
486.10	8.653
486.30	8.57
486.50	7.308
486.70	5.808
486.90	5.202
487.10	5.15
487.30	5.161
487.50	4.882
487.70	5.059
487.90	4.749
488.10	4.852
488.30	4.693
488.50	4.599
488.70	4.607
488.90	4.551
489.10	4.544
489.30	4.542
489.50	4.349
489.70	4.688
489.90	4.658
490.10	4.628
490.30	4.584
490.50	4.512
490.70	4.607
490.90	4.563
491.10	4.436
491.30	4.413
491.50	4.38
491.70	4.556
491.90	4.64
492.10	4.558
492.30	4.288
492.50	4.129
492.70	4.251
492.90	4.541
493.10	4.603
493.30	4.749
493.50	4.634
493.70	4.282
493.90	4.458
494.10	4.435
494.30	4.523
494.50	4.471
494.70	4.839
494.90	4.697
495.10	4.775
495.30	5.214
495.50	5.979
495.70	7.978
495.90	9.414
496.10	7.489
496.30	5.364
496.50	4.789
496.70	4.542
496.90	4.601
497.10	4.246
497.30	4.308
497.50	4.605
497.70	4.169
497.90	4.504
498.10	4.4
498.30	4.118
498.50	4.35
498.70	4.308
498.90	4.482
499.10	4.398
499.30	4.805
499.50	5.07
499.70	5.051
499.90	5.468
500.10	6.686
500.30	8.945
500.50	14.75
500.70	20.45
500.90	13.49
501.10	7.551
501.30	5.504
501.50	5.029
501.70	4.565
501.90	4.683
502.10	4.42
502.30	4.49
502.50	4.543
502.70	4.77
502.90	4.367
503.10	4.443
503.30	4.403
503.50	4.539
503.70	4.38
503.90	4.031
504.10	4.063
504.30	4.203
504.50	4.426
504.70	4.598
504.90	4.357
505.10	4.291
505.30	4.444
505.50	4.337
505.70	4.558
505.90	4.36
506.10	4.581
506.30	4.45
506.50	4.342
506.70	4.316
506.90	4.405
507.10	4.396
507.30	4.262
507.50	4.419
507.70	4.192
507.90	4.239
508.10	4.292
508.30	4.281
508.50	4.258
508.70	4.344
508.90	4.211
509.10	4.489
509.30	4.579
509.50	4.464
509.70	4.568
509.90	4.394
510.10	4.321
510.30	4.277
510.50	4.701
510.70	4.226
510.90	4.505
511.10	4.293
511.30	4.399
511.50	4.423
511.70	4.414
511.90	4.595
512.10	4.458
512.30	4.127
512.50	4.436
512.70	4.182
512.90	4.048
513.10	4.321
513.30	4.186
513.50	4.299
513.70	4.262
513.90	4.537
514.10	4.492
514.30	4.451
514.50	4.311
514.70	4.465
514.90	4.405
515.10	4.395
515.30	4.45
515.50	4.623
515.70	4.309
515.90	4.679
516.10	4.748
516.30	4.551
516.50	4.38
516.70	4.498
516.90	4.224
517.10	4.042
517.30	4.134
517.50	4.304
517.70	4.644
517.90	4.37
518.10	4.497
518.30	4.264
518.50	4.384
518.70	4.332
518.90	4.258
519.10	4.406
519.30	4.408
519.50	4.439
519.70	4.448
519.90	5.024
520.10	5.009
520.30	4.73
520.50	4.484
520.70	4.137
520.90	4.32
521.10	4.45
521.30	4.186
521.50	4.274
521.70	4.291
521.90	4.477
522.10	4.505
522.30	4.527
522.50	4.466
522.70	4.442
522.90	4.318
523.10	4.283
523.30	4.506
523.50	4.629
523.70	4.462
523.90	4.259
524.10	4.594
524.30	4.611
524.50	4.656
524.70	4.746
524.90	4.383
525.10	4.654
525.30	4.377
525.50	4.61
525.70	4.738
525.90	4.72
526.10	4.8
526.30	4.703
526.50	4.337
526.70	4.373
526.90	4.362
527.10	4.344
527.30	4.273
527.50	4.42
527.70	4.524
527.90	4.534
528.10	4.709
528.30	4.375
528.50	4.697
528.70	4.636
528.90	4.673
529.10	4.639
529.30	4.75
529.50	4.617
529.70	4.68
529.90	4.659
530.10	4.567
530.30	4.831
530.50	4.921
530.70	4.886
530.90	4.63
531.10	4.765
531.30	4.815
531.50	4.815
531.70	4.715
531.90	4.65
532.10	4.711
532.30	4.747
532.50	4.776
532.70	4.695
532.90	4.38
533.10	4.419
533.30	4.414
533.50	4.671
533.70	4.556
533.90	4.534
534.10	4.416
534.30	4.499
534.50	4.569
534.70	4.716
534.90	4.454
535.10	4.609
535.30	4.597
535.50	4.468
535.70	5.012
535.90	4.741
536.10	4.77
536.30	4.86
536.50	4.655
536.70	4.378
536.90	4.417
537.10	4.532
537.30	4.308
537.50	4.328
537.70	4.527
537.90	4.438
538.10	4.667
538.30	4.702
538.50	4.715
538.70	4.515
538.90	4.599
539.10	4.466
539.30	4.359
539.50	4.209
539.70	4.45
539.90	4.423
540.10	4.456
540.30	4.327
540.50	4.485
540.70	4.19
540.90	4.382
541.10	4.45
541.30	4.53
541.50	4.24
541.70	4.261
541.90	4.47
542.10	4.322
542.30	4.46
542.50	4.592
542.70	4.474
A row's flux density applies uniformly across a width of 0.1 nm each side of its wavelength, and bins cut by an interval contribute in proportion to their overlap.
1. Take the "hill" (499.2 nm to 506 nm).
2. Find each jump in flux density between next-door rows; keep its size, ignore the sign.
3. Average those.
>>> 1.06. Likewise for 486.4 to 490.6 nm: 0.20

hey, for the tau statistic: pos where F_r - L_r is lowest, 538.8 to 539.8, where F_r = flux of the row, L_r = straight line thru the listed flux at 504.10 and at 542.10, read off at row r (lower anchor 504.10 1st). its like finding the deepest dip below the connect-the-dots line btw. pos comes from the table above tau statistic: 539.50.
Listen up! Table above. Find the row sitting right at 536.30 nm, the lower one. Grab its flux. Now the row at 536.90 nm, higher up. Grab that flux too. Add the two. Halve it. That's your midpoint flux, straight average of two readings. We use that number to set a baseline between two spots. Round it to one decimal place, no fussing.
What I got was 4.6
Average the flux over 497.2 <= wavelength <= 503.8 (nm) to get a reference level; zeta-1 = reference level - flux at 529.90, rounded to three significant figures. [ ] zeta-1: 1.28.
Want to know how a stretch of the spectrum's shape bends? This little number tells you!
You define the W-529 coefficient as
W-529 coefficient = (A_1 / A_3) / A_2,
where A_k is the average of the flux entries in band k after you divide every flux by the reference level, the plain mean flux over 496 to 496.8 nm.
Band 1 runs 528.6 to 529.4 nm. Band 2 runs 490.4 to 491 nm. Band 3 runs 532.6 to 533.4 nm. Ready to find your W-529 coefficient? 1.27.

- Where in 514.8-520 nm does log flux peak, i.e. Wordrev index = 519.90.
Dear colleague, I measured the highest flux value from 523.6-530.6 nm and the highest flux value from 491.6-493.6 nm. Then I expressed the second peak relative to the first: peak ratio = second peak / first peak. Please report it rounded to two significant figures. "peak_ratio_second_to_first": 0.97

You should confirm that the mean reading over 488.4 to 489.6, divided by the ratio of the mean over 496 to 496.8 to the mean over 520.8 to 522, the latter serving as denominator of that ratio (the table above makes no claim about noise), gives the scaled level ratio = 3.5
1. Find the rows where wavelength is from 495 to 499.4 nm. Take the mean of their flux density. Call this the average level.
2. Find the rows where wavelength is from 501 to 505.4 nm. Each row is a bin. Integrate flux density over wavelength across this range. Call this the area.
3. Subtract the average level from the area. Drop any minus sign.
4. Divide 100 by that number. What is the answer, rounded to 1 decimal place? 6.5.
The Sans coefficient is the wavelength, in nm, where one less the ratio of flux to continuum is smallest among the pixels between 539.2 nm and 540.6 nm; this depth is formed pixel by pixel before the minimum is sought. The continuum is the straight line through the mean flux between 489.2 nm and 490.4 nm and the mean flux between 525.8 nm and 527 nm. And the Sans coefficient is 540.50 nm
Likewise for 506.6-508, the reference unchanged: 507.50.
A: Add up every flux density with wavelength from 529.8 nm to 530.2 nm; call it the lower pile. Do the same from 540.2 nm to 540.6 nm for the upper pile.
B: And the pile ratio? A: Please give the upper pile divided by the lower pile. 0.96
